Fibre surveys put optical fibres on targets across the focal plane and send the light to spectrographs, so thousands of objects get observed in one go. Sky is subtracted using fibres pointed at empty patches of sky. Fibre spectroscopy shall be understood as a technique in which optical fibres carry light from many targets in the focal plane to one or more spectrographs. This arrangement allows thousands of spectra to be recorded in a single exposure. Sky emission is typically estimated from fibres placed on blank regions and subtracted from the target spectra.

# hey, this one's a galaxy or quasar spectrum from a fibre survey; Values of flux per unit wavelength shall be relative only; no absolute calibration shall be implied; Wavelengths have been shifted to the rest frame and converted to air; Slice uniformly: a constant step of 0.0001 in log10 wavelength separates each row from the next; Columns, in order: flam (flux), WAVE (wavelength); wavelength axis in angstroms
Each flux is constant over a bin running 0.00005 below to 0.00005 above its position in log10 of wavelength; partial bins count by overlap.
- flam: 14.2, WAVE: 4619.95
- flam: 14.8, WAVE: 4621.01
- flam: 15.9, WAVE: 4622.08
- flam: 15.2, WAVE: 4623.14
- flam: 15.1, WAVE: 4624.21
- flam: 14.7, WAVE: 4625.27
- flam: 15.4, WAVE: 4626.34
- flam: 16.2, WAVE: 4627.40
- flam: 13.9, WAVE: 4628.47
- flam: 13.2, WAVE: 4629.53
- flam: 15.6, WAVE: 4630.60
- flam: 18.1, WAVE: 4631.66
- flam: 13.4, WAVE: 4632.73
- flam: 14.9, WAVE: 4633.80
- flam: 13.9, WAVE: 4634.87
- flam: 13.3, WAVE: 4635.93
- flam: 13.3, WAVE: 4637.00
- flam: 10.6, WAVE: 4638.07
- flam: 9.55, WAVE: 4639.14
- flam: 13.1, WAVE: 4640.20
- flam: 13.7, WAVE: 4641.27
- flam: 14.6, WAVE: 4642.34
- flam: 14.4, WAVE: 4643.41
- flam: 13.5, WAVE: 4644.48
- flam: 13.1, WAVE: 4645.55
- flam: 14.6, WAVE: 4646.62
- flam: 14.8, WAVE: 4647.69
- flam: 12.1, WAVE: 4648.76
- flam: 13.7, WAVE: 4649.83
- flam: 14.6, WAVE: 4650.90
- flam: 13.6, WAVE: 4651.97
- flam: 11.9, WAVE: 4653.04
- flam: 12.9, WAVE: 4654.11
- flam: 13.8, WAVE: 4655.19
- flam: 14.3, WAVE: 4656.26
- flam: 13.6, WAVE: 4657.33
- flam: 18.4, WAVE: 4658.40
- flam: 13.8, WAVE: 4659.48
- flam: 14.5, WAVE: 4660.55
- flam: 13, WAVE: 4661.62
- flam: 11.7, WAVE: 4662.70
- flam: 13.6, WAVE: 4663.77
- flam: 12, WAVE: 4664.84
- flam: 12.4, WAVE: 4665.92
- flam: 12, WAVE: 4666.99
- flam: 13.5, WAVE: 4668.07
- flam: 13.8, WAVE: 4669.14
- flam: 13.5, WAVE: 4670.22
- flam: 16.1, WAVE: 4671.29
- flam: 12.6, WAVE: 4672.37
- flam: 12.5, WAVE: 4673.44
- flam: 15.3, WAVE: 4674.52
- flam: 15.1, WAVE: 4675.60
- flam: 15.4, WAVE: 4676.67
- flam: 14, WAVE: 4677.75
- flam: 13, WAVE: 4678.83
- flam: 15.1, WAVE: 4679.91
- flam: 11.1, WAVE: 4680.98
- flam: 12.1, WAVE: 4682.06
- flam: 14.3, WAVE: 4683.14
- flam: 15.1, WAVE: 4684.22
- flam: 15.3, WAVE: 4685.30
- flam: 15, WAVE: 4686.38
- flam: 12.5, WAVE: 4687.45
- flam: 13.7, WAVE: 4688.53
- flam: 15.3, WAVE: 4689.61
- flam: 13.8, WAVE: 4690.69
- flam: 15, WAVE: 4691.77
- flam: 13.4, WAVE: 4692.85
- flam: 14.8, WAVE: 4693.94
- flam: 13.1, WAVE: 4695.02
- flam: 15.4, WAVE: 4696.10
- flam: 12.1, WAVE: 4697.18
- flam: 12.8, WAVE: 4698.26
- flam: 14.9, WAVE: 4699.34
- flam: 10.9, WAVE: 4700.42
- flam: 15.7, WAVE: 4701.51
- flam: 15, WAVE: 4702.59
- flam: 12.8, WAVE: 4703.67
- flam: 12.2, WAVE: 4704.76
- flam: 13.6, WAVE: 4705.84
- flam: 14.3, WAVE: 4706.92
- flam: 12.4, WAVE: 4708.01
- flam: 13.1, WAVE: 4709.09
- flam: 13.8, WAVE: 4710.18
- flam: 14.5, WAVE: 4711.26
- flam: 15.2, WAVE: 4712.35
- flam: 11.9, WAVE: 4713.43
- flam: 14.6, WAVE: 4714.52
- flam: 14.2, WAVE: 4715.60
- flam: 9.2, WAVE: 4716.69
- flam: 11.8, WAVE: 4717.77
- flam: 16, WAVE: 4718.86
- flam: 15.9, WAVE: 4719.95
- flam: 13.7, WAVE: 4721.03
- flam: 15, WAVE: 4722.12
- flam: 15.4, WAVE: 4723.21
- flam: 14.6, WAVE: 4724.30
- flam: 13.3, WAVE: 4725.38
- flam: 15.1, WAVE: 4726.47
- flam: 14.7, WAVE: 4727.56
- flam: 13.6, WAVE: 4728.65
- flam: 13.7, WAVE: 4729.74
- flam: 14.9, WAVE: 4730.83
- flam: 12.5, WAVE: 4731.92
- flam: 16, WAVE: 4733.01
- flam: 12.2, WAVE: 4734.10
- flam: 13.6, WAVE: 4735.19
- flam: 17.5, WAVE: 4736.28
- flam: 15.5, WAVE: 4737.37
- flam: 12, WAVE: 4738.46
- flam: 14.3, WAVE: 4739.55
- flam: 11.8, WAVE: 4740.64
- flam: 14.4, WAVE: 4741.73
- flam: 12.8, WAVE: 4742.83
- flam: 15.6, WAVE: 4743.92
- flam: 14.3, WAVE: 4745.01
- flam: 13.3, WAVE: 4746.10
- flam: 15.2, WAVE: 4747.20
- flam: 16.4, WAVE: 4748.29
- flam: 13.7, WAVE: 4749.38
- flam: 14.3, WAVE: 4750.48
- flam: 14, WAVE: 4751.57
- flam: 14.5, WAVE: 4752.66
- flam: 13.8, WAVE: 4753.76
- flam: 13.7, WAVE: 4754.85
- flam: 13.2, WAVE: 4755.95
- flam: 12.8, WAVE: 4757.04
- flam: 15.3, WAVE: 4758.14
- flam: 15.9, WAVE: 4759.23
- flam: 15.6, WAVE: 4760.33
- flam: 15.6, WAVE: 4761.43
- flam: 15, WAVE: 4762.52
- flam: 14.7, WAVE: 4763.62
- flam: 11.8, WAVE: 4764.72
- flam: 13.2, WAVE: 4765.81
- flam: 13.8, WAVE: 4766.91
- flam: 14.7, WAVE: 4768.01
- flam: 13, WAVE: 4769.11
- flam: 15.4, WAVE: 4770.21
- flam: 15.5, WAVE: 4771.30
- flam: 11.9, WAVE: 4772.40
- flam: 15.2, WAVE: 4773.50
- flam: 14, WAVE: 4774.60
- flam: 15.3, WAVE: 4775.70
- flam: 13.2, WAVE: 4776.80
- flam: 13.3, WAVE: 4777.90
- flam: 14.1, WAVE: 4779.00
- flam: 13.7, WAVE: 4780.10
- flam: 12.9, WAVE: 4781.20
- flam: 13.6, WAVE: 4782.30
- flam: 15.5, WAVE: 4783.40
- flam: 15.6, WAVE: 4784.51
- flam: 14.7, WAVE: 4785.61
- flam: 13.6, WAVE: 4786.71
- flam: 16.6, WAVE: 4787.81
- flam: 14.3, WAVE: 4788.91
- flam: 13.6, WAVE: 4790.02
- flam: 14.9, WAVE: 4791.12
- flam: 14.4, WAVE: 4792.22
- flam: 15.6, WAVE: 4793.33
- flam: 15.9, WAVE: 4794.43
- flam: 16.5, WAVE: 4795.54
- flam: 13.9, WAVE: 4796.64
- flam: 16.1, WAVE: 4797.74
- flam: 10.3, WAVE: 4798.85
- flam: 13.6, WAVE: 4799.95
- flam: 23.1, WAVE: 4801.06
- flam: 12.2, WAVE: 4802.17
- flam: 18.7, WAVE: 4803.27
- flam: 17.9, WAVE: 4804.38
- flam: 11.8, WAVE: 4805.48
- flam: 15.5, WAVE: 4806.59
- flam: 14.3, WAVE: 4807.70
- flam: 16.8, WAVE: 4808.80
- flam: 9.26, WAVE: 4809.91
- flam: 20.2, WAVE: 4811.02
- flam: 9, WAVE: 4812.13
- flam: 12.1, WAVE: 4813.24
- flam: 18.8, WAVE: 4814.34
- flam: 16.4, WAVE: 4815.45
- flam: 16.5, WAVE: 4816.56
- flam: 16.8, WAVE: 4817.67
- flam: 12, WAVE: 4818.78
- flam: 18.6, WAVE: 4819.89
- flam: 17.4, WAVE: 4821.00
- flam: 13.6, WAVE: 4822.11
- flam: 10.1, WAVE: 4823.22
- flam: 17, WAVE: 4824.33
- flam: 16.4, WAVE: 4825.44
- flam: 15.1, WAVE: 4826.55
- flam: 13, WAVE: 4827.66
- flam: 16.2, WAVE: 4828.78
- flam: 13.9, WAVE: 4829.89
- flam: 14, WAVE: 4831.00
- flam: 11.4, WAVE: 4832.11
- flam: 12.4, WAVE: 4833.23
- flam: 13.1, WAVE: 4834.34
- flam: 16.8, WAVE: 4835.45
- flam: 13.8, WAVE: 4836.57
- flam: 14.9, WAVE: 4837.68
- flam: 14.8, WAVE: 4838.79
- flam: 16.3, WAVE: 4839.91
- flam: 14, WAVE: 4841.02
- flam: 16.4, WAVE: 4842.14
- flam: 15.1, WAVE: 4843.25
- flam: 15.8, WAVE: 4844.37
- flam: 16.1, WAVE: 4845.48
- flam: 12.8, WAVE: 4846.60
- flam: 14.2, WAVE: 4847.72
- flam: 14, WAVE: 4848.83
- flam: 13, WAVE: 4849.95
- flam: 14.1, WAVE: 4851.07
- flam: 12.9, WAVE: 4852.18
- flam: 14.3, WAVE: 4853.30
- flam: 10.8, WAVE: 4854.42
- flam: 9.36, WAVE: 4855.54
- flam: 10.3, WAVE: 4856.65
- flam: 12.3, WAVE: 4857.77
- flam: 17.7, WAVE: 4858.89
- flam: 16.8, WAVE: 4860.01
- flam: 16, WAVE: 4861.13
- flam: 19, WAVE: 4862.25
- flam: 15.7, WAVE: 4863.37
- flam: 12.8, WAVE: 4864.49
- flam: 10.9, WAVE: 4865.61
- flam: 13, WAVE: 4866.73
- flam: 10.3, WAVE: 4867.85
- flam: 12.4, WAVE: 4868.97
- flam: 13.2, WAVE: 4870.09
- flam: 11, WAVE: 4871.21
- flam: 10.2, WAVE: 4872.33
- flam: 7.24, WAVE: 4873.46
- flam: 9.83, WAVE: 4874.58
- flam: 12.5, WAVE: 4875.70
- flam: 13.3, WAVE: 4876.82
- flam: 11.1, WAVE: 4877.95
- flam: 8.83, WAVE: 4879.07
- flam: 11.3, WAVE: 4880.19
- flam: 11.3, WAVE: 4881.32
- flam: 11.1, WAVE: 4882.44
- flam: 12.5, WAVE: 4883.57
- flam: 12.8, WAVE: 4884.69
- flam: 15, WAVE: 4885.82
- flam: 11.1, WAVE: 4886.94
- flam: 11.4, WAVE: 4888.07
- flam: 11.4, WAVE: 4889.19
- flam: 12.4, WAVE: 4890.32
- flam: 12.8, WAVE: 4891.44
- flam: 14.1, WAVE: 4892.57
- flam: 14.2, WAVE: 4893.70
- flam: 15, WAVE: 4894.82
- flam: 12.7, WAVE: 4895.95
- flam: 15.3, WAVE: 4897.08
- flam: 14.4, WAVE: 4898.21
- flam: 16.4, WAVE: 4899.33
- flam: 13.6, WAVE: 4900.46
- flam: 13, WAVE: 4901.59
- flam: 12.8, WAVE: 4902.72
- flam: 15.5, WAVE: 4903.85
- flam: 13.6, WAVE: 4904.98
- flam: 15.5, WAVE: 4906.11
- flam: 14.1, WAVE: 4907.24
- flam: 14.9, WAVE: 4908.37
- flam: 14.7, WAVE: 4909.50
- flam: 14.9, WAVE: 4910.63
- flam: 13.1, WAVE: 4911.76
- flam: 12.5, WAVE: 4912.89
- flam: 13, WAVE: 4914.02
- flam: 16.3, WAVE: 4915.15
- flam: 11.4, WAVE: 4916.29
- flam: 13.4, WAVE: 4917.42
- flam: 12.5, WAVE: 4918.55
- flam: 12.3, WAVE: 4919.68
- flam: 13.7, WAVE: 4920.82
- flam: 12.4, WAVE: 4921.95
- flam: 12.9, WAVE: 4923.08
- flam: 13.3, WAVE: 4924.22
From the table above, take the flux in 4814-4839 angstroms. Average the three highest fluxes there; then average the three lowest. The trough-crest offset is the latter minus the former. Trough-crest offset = -7.1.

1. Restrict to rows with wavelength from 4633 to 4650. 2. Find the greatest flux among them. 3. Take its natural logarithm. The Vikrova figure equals 2.70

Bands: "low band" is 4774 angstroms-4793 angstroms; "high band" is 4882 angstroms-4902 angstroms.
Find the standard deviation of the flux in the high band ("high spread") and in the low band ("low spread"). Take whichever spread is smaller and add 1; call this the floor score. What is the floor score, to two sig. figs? 2.0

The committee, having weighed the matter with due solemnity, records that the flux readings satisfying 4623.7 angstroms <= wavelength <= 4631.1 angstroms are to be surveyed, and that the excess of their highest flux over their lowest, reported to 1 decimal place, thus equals 3.0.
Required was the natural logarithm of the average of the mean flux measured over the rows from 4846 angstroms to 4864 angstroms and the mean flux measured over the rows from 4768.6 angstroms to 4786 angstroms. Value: 2.64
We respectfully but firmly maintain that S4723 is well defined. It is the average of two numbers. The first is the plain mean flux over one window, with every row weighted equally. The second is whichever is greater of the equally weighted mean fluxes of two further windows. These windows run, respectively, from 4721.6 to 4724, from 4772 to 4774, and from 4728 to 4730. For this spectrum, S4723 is 14.4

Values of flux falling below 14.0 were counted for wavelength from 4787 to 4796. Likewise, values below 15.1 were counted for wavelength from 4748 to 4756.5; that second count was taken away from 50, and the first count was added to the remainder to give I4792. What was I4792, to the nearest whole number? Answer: 44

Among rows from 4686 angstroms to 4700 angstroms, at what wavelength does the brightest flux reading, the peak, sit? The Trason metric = 4696.10 angstroms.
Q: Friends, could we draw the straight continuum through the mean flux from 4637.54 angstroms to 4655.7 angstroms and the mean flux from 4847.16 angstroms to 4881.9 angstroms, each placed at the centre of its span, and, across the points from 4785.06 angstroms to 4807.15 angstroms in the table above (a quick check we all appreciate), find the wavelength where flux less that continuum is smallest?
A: 4798.85 angstroms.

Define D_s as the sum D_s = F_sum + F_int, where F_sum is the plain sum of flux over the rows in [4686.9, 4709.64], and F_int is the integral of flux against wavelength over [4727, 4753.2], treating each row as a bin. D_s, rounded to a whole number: 659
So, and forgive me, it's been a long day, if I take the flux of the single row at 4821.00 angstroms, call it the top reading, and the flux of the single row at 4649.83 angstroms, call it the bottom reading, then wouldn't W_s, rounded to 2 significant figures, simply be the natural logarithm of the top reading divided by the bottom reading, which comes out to 0.24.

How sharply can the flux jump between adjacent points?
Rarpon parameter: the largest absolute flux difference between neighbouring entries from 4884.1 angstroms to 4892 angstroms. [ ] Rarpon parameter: 3.9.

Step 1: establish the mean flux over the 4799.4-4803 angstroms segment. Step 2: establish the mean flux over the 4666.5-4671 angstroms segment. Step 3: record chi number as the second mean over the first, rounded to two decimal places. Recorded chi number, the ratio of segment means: 0.81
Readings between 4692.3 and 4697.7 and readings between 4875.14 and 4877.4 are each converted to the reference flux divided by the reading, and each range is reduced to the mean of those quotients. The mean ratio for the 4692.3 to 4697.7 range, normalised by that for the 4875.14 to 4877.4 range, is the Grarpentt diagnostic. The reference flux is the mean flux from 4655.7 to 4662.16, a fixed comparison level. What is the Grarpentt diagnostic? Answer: 0.94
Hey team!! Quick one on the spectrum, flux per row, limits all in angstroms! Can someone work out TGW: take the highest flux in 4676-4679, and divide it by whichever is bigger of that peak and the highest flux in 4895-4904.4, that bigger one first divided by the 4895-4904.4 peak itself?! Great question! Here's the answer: 15.4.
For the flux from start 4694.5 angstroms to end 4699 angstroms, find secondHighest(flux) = 13.1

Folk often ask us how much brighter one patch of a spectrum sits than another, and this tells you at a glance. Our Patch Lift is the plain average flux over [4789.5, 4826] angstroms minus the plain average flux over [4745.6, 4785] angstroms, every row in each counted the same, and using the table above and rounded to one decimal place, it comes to 0.9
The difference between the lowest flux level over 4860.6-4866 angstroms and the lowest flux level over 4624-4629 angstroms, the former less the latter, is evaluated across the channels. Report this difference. -3.0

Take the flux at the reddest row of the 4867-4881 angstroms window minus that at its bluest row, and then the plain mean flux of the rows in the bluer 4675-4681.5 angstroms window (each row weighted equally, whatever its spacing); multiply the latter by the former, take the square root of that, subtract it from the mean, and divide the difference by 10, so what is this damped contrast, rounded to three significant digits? 1.02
